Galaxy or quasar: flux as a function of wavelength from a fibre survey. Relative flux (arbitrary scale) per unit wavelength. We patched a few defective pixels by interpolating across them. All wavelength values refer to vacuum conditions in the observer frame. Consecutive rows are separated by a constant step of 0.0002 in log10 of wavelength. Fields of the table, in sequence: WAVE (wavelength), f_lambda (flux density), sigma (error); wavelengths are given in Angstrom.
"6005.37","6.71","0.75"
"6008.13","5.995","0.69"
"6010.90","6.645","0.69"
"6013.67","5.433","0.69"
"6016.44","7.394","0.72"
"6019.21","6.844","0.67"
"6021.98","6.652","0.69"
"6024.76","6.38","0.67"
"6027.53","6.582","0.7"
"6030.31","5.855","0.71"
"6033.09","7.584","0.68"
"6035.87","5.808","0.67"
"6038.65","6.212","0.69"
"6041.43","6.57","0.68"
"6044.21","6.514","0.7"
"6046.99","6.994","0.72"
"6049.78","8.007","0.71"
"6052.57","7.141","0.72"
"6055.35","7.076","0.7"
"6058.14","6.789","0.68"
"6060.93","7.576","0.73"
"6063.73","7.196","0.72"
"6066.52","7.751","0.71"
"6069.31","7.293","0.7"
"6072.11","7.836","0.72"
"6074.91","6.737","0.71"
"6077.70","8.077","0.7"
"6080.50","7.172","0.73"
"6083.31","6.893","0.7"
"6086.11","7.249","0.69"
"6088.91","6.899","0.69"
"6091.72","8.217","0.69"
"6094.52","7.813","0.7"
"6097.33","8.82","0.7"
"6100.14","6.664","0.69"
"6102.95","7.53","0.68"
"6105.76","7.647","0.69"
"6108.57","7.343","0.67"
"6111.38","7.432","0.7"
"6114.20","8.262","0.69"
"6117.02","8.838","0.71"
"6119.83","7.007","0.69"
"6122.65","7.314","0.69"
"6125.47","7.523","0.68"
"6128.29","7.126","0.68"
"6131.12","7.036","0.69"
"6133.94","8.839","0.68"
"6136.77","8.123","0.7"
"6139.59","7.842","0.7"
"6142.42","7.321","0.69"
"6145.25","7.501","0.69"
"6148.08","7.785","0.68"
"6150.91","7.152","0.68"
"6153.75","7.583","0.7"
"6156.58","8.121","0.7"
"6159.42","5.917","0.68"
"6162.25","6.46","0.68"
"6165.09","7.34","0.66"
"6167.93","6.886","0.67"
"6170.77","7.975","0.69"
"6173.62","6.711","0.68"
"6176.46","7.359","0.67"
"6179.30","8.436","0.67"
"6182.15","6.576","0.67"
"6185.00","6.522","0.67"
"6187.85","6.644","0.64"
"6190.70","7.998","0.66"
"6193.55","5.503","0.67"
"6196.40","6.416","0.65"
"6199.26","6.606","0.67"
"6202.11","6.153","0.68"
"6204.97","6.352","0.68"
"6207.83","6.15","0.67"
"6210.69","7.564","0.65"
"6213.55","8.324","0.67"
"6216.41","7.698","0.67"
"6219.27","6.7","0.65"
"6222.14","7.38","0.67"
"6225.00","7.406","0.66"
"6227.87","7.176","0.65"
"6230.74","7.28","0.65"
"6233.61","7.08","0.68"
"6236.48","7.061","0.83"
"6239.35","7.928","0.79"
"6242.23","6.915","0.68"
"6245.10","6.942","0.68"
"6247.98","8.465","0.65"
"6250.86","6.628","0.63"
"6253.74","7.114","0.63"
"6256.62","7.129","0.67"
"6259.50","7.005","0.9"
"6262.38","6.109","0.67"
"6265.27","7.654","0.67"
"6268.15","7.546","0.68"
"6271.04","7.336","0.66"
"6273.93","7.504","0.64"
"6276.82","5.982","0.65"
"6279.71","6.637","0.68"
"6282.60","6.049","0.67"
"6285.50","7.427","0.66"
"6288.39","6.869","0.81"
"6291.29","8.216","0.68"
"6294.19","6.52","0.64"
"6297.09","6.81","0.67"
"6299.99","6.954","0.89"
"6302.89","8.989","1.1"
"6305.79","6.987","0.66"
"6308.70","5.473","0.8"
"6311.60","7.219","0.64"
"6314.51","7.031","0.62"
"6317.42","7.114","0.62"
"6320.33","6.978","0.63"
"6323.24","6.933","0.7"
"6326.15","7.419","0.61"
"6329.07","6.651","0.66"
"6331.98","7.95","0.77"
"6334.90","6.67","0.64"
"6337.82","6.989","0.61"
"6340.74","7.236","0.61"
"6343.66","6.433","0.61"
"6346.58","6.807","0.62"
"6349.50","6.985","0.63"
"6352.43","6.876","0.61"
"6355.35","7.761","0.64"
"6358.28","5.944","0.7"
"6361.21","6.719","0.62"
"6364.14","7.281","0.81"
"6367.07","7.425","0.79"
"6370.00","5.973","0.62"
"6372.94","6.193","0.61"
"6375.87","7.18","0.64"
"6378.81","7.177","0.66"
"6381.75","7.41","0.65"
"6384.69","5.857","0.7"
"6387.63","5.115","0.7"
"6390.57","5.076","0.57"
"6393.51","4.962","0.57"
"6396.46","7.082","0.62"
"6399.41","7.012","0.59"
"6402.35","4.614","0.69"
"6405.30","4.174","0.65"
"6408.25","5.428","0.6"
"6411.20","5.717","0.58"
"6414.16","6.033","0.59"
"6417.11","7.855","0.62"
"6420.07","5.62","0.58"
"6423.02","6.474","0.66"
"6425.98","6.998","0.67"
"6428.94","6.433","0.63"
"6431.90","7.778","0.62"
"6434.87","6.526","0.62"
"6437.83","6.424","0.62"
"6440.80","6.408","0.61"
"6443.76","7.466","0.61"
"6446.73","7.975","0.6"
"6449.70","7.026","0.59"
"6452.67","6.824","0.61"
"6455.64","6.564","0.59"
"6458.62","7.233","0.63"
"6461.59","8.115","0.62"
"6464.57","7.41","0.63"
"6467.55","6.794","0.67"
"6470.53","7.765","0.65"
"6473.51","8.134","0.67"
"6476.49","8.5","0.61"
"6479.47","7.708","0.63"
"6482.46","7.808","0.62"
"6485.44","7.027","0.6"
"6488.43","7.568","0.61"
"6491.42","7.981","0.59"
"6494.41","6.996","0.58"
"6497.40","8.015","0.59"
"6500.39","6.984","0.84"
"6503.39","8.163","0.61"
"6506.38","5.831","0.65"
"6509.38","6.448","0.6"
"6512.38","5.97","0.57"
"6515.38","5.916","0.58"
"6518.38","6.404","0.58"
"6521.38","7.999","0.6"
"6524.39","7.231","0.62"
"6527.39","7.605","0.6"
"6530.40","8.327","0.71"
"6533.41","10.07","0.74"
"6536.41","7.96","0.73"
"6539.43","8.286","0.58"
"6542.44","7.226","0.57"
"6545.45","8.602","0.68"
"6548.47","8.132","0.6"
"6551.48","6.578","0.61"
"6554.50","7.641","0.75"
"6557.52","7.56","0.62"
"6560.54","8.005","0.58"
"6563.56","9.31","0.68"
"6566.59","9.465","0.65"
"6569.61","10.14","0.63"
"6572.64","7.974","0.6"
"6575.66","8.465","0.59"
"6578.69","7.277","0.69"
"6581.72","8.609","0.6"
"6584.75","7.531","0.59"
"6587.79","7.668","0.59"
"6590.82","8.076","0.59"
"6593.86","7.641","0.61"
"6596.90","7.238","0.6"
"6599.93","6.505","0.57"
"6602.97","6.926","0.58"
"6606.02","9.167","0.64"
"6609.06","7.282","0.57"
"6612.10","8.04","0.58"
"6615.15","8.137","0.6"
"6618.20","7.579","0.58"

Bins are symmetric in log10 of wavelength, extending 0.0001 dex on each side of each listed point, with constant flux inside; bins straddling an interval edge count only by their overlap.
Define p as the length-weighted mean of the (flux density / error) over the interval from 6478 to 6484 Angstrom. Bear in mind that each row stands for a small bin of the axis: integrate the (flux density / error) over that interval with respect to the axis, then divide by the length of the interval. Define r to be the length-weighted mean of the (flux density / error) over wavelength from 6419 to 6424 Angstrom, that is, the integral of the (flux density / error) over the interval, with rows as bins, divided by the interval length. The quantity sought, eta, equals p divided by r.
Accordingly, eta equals 1.27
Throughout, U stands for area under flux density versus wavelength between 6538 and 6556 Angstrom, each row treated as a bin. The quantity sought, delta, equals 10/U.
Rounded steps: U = 139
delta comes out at 0.0717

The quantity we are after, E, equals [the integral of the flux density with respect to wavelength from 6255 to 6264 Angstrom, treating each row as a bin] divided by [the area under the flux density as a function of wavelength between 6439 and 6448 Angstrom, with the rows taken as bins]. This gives 0.94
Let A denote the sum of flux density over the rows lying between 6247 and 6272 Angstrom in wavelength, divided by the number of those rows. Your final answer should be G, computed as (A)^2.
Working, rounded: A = 7.22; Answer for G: 52.1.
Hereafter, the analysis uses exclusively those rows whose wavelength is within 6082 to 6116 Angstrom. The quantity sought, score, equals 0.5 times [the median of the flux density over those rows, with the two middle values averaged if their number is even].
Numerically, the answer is 3.74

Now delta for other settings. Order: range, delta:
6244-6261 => 0.0815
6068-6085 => 0.0802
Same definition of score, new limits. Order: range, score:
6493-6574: 3.98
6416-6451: 3.38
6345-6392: 3.42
